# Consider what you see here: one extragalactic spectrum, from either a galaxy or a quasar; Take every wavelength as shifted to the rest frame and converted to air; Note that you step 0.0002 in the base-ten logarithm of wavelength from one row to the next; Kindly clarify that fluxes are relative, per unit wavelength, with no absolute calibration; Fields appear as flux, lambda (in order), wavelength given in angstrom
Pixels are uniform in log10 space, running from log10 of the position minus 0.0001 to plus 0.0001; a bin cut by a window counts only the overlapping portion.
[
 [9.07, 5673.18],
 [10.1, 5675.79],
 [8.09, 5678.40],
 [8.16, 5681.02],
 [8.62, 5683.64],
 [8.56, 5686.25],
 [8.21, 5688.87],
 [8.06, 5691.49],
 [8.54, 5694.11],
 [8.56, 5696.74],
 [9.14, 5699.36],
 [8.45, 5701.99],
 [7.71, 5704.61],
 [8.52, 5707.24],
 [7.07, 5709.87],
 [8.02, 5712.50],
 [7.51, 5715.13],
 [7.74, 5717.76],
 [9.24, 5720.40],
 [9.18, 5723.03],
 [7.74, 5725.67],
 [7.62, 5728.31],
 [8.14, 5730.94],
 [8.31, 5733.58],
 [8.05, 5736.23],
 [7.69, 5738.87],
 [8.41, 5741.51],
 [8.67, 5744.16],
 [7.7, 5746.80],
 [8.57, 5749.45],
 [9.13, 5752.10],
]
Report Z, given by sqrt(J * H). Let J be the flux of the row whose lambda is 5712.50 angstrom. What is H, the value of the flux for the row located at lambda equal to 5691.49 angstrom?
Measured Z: 8.04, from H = 8.06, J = 8.02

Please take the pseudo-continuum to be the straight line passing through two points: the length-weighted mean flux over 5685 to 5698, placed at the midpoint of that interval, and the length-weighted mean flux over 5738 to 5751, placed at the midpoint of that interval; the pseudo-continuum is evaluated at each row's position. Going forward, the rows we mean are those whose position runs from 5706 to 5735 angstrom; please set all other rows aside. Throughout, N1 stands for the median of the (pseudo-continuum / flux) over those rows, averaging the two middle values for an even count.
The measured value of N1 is 1.04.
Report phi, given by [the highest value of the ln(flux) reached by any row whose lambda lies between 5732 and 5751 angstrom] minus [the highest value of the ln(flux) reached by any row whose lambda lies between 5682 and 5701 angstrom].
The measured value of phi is -0.05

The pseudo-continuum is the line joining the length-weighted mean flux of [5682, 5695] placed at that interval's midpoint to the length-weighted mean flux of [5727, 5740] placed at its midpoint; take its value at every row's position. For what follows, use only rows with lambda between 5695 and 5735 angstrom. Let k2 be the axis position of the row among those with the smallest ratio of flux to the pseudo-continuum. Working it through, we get 5709.87 angstrom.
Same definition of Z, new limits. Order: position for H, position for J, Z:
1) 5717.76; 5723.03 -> 8.43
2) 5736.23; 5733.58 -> 8.18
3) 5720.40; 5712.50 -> 8.61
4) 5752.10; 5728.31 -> 8.34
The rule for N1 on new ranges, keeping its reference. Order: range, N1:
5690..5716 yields 1.01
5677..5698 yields 1.00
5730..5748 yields 1.02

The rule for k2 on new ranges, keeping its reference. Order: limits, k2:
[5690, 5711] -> 5709.87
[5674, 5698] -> 5678.40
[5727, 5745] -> 5728.31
